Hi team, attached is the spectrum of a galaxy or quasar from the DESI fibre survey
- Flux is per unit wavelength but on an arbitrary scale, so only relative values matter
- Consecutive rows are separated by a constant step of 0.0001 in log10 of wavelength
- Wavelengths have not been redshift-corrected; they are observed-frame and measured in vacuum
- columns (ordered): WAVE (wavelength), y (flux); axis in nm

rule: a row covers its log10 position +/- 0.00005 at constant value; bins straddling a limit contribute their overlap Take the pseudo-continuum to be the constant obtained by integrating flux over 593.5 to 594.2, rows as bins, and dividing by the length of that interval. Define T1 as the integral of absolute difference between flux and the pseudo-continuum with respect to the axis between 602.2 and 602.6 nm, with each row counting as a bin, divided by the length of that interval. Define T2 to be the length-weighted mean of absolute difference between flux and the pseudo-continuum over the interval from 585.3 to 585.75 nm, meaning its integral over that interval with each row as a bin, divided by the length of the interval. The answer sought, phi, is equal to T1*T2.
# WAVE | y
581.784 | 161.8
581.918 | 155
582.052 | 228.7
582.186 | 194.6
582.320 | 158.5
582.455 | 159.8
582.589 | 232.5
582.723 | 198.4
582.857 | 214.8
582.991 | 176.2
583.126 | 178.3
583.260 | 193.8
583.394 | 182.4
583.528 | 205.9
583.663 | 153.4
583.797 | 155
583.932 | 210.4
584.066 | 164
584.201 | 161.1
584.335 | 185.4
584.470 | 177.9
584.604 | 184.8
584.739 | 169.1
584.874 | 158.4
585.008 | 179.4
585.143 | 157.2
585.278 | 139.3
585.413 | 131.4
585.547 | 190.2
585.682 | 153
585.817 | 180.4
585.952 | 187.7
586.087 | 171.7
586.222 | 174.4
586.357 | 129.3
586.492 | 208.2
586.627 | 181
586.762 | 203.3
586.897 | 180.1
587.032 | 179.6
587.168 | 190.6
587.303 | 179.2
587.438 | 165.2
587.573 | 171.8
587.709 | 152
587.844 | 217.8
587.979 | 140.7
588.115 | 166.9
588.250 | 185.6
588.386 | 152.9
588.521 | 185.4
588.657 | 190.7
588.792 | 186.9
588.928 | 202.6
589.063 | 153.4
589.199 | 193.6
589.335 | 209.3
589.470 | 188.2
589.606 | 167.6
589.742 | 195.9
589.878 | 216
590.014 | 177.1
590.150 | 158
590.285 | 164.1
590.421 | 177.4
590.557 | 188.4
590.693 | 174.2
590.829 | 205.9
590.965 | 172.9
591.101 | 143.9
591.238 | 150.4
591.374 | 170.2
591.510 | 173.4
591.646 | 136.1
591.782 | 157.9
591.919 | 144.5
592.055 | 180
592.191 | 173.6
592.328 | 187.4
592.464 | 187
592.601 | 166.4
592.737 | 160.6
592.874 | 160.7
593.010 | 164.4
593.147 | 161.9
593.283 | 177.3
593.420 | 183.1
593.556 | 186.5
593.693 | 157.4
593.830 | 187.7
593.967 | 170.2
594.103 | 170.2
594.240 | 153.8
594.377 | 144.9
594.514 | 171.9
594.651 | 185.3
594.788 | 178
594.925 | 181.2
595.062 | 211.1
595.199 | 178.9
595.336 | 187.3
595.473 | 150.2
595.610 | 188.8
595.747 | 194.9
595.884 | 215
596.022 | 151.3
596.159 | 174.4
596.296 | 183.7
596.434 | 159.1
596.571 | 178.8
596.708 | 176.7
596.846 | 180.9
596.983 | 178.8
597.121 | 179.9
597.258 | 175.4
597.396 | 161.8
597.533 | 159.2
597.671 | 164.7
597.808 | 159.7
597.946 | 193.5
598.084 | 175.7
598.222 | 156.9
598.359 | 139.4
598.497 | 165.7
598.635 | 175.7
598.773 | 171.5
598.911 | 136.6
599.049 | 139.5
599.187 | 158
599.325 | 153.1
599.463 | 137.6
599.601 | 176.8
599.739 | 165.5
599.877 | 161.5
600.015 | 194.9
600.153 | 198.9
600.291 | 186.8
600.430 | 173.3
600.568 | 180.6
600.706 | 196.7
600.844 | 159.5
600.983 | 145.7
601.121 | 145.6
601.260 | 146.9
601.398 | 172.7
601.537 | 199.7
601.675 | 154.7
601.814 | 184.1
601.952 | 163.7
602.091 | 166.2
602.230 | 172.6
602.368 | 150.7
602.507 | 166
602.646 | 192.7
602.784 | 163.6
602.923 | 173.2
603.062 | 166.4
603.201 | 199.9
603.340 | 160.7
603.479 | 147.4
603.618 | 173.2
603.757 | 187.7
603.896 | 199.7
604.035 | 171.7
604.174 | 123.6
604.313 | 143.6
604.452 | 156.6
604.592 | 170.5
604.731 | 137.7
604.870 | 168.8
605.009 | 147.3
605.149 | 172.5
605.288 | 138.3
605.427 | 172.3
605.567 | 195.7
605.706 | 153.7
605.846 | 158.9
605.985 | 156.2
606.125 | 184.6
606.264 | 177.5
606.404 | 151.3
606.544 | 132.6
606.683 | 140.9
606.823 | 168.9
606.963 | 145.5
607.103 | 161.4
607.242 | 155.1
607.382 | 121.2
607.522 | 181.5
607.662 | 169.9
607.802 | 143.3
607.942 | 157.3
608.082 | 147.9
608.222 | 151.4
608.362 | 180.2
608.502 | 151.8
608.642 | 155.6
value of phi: 316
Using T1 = 12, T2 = 27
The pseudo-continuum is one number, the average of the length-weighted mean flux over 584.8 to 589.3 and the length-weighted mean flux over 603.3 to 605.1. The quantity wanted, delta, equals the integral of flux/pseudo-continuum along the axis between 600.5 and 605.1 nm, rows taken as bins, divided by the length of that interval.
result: 0.99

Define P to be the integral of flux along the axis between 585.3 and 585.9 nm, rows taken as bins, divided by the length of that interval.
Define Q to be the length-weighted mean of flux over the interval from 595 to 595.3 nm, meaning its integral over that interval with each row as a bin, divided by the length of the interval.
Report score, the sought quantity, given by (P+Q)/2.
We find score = 178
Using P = 163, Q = 194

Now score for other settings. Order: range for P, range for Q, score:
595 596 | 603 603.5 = 179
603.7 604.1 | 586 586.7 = 180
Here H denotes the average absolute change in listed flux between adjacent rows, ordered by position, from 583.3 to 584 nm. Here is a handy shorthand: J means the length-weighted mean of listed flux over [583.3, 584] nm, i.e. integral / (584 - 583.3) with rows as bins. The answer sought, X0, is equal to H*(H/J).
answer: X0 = 6.1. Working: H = 33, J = 182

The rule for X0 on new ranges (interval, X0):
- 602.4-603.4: 3.4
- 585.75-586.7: 4.9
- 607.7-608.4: 1.2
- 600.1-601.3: 0.9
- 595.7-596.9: 2.4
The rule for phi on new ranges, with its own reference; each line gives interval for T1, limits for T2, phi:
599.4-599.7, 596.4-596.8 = 129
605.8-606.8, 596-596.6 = 199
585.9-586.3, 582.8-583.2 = 101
